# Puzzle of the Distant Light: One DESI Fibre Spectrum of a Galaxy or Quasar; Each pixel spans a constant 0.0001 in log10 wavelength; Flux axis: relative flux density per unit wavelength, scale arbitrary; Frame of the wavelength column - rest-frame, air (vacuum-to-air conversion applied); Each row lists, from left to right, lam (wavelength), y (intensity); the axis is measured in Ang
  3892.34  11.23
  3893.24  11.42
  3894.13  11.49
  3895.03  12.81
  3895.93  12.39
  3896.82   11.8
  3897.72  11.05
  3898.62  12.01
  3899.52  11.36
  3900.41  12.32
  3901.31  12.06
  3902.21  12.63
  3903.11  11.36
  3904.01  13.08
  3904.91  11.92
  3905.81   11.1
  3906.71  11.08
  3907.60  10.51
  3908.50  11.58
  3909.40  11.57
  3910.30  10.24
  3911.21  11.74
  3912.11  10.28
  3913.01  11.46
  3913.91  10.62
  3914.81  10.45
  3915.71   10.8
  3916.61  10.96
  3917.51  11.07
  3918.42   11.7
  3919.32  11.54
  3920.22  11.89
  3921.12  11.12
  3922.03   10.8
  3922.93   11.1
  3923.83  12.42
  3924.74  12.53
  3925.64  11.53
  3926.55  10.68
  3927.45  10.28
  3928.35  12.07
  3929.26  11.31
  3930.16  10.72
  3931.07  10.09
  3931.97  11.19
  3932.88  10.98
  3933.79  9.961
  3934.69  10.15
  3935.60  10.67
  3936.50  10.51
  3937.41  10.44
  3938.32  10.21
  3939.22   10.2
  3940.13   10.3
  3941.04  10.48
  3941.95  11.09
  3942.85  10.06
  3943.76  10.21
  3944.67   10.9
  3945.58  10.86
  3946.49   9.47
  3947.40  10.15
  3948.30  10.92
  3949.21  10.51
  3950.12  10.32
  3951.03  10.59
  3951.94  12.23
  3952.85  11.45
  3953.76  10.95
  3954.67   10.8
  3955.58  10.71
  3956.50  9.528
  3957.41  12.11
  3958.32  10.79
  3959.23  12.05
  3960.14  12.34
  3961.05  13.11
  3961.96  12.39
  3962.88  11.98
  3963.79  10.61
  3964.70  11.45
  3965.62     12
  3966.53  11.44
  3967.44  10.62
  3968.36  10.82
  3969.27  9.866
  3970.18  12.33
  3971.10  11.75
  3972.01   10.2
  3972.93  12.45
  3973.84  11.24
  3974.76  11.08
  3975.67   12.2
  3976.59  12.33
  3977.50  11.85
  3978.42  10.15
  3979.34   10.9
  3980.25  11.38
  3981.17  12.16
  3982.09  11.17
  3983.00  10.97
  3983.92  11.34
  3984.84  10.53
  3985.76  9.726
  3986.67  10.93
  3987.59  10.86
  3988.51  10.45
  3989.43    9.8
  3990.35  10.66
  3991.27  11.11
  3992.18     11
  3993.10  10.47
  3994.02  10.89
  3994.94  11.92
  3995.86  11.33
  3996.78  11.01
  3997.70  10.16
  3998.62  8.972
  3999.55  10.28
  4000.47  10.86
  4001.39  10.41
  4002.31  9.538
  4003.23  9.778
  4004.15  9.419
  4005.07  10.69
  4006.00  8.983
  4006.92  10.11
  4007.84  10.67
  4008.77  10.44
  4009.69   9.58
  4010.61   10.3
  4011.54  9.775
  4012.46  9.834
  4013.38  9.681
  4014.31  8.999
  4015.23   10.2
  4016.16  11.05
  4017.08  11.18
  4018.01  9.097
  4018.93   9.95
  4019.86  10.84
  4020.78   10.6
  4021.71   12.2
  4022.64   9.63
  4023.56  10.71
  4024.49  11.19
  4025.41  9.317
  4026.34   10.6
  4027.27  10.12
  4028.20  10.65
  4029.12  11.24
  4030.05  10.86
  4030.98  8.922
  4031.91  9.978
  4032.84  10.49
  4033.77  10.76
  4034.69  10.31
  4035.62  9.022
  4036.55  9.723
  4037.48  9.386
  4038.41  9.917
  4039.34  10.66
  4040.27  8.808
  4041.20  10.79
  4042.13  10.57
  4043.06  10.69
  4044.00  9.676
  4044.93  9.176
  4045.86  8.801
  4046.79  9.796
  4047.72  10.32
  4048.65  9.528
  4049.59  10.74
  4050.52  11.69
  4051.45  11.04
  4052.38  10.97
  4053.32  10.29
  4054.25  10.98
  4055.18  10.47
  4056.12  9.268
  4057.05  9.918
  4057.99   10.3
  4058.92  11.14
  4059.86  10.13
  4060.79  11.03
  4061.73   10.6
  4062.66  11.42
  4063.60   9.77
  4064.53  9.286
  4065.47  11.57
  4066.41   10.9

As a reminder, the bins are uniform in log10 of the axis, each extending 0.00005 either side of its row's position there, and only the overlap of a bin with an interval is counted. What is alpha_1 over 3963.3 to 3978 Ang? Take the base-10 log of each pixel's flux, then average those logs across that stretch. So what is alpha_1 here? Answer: 1.06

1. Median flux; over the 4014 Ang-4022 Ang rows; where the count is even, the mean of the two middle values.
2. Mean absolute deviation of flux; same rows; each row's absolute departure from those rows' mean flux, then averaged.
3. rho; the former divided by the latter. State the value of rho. 13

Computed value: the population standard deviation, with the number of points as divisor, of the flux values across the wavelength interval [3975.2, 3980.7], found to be 0.76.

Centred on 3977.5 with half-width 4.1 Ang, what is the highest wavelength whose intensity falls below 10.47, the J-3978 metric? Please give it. 3978.42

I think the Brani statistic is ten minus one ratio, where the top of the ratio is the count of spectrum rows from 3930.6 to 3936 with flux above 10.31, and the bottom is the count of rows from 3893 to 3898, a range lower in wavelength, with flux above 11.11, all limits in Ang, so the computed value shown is 9.4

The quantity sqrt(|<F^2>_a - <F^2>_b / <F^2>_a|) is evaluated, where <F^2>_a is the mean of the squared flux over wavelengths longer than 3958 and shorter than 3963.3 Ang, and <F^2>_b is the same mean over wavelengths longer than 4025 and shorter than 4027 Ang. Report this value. 12.1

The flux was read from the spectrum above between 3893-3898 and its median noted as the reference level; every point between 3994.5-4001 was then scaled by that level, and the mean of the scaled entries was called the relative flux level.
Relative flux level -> 0.91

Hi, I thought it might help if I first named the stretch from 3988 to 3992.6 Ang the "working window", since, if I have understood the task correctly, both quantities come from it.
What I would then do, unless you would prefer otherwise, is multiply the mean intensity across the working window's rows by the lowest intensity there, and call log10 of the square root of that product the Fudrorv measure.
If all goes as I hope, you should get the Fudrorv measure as 1.01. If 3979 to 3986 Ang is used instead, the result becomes 1.02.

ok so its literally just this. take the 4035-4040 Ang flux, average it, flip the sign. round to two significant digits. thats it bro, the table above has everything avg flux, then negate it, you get -9.7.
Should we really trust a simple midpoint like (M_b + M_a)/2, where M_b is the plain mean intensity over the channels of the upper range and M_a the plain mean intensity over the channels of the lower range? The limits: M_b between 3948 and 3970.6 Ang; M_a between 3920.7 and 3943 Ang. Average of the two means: 11.1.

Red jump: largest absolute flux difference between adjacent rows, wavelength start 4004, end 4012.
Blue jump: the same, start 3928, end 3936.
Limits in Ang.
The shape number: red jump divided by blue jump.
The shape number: 1.6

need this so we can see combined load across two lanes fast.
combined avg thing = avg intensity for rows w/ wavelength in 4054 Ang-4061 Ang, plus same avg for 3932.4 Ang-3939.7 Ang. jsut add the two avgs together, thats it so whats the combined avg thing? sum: 20.8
